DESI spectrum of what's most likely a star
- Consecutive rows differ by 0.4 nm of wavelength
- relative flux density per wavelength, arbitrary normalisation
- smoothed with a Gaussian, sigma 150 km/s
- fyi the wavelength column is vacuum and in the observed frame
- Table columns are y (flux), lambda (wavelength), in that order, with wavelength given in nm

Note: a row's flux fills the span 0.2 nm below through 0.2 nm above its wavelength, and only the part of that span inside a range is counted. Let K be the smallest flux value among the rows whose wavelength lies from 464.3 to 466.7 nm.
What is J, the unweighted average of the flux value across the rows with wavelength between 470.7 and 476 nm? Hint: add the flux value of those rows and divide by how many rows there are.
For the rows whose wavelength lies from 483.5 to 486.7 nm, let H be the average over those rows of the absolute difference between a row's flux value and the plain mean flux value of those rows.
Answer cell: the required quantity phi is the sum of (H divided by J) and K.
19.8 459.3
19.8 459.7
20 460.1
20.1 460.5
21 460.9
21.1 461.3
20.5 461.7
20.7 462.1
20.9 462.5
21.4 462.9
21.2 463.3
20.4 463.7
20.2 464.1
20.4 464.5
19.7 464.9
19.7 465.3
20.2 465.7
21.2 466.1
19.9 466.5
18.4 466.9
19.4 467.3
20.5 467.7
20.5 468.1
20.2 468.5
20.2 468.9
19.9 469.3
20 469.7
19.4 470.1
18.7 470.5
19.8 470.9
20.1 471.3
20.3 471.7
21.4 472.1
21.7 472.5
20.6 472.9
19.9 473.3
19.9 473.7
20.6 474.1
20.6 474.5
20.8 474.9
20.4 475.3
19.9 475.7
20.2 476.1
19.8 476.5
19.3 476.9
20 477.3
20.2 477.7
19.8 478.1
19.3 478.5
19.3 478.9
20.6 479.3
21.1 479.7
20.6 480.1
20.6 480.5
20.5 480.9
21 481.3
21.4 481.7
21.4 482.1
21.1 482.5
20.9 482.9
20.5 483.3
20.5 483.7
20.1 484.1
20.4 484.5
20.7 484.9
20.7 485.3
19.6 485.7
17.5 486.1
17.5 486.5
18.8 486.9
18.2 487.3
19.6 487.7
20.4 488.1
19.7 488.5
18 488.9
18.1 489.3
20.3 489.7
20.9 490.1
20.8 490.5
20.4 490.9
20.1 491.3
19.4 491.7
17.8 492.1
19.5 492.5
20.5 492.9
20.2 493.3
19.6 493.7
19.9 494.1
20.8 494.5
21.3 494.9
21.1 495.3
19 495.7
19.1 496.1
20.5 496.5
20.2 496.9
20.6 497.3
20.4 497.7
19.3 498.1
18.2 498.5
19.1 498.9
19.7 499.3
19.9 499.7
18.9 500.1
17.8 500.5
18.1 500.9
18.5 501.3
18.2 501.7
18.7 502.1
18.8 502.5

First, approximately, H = 1.07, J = 20.5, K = 19.7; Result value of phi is 19.8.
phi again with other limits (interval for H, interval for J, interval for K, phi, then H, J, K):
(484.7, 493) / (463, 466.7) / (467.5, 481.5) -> 18.7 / 0.98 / 20.3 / 18.7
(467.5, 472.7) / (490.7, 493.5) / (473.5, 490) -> 17.5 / 0.52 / 19.7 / 17.5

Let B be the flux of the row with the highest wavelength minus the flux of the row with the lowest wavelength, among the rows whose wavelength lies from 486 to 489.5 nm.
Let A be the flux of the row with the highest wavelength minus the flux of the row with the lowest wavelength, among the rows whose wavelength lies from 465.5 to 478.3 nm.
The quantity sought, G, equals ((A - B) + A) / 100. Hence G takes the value -0.014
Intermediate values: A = -0.40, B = 0.6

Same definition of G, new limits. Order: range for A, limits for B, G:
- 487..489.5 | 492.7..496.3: 0.012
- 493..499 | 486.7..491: -0.038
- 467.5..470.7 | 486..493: -0.066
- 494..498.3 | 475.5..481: -0.018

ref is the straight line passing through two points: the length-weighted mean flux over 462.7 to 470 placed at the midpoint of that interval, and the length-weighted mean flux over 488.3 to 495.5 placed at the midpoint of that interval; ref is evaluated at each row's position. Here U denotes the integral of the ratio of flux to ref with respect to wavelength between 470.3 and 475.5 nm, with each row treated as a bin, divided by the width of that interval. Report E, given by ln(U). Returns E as 0.013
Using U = 1.013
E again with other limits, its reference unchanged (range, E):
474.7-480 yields 0.000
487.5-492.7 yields -0.016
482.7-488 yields -0.018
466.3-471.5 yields -0.019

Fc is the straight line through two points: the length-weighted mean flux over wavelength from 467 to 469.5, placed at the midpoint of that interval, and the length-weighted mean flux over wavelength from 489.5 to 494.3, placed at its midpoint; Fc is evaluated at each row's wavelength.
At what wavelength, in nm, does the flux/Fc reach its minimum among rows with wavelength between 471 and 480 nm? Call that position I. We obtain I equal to 476.9 nm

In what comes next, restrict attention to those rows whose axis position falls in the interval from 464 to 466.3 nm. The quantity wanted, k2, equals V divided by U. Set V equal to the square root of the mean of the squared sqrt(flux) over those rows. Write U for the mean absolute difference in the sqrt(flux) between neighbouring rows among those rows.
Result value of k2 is 84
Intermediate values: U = 0.053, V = 4.50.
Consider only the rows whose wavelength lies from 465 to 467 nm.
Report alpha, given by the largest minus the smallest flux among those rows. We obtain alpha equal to 2.8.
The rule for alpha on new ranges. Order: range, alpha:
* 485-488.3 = 3.2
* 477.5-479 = 0.9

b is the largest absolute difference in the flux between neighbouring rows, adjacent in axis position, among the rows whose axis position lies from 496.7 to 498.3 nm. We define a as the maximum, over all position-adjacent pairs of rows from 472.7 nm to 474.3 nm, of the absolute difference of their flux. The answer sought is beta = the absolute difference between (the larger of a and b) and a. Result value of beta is 0.40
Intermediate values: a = 0.70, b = 1.1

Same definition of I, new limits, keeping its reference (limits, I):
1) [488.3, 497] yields 492.1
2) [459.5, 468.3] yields 466.9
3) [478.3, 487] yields 486.1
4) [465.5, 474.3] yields 466.9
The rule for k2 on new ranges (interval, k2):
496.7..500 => 61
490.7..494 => 44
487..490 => 33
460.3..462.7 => 103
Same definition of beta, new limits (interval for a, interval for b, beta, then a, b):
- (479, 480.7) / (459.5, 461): 0.40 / 0.50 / 0.9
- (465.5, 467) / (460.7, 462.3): 0.00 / 1.50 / 0.6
